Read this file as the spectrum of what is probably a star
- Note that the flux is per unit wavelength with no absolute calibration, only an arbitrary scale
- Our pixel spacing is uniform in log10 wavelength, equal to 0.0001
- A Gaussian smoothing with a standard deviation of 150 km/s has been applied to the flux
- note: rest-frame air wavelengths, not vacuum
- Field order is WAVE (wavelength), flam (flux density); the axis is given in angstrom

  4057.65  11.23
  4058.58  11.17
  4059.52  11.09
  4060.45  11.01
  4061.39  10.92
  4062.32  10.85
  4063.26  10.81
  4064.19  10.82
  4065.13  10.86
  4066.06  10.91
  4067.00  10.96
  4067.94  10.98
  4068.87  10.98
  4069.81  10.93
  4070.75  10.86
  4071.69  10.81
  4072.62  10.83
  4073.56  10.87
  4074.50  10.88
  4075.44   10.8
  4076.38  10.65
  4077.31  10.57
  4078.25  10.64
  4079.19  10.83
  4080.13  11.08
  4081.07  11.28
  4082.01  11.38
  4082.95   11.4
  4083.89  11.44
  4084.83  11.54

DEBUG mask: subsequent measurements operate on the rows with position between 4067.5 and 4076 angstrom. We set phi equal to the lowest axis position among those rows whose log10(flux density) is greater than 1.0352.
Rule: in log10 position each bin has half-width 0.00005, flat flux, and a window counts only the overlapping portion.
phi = 4067.94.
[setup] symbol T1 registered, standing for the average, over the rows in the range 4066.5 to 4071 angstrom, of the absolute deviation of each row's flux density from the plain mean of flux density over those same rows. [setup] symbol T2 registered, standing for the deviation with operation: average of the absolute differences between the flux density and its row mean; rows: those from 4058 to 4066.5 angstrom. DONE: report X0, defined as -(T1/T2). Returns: -0.4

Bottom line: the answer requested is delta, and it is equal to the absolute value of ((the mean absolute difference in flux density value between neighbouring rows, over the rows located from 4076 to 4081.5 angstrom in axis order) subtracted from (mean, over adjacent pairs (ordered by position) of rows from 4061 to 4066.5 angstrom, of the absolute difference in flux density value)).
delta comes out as 0.12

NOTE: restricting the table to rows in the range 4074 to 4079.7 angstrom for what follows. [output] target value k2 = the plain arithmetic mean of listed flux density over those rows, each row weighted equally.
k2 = 10.7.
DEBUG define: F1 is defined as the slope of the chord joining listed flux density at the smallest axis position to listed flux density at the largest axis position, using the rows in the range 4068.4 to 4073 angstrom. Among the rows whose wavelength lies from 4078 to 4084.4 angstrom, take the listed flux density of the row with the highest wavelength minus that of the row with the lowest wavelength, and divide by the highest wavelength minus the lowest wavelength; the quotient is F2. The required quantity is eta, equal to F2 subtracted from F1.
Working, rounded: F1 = -0.040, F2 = 0.14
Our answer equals -0.18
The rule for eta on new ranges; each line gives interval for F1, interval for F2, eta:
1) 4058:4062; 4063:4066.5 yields -0.12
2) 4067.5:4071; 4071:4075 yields -0.07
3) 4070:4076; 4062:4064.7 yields 0.00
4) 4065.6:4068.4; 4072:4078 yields 0.09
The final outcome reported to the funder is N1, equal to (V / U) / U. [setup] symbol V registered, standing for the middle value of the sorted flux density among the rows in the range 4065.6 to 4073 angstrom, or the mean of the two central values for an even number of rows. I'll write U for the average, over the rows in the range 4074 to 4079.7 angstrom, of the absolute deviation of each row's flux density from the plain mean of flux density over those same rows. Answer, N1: 930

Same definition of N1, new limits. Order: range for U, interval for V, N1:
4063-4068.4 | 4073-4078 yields 3000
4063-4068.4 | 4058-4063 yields 3058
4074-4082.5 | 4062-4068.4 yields 205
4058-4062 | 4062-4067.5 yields 1595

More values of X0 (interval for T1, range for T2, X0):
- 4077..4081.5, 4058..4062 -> -2.9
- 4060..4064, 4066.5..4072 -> -1.2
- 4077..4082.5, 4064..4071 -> -5.7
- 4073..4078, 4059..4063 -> -1.4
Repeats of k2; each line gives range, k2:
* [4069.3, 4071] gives 10.9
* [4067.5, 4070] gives 11.0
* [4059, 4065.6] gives 10.9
